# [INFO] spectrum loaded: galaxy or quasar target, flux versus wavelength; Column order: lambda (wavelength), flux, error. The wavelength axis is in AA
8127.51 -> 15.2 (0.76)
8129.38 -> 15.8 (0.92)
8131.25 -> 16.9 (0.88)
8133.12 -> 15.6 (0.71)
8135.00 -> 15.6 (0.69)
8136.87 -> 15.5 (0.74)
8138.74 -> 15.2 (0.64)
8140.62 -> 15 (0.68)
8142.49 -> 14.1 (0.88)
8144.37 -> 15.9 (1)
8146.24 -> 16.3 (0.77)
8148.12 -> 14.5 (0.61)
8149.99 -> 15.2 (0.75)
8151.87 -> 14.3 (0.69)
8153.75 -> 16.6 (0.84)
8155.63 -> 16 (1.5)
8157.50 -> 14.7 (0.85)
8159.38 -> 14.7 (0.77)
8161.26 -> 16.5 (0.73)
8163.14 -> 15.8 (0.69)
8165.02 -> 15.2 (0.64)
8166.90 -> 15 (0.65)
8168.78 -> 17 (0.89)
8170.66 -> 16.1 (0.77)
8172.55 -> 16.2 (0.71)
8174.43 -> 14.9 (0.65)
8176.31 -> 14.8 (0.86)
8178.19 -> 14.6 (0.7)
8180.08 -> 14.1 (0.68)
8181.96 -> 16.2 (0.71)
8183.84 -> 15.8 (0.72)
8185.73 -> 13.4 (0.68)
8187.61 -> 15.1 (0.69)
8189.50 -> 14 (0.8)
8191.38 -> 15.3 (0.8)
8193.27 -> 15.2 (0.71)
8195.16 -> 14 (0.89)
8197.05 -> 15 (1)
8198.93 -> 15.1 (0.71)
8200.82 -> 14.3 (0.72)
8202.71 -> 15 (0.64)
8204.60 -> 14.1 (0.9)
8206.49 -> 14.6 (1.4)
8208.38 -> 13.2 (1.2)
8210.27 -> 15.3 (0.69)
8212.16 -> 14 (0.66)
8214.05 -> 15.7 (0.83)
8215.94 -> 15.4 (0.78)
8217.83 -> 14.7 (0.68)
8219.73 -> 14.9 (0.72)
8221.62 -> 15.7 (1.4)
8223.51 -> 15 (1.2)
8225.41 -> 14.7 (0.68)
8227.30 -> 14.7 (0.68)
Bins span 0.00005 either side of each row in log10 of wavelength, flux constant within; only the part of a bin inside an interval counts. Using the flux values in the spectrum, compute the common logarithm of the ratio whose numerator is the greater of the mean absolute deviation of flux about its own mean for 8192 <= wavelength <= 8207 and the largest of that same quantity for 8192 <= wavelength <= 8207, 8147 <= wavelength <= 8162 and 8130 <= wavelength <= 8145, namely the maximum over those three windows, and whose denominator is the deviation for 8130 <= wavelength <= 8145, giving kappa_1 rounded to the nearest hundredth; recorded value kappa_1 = 0.17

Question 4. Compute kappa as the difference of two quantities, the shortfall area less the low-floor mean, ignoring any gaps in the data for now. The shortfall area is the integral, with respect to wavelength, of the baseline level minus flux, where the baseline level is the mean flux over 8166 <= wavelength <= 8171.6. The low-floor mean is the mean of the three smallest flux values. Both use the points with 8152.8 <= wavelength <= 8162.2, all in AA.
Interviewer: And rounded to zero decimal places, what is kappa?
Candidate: -12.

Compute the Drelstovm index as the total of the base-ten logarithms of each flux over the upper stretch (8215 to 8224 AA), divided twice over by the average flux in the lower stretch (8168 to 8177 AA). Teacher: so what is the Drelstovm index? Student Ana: 0.0236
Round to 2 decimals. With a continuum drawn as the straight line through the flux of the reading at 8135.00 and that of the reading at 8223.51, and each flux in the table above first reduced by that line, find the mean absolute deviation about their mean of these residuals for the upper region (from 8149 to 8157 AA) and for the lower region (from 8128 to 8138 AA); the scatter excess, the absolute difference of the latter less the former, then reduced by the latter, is -0.02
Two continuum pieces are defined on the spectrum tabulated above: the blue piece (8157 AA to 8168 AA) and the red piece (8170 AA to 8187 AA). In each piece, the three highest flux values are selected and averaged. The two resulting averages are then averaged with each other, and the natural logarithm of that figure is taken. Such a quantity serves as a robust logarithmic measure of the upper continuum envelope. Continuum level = 2.77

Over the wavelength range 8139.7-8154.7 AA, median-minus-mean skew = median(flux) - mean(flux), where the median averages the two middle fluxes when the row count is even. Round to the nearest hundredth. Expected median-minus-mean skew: -0.14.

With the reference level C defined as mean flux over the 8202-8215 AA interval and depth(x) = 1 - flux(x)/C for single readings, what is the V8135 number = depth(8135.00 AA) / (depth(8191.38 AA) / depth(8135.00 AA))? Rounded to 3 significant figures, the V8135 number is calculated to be -0.101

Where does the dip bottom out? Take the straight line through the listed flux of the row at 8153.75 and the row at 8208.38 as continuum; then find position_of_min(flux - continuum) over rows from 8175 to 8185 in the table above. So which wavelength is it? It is 8180.08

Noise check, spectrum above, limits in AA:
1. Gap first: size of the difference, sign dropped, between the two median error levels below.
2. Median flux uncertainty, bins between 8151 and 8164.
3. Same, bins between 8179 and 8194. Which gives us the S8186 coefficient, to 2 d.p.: 0.06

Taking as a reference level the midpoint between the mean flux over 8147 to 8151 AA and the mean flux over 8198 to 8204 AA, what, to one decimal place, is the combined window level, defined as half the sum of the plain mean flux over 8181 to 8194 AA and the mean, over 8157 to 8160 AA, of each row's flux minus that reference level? 7.4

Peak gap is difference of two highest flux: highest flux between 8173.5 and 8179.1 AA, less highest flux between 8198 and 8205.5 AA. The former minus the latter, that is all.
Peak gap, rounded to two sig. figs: -0.20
